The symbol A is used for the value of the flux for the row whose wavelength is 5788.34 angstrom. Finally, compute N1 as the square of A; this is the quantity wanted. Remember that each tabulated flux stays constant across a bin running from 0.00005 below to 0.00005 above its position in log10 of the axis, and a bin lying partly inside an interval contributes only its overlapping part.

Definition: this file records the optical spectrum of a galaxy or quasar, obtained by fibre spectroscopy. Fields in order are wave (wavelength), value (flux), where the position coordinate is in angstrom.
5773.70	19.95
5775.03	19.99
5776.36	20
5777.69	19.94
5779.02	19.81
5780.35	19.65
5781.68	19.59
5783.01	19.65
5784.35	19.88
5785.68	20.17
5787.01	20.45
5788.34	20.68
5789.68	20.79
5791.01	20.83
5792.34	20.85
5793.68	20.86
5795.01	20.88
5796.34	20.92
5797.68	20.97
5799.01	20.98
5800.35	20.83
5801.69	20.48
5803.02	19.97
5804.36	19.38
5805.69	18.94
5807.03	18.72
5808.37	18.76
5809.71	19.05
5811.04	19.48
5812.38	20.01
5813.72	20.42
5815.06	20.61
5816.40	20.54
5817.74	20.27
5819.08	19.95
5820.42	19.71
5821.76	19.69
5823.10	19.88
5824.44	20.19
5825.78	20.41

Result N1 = 428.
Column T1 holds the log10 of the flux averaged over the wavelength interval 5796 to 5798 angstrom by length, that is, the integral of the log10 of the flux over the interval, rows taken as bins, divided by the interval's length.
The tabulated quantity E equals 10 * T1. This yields 13.18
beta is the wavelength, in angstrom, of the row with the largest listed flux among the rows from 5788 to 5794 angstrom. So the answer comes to 5793.68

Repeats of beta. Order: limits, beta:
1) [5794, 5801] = 5799.01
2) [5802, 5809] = 5803.02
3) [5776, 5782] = 5776.36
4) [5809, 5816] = 5815.06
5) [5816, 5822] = 5816.40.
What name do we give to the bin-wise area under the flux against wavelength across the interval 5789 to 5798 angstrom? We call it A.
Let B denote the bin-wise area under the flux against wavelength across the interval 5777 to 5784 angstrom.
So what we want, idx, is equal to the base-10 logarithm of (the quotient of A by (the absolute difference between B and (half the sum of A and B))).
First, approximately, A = 188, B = 138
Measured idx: 0.9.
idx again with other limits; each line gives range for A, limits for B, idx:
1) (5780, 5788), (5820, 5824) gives 0.6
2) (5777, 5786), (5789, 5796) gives 1.0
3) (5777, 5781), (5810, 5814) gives 2.9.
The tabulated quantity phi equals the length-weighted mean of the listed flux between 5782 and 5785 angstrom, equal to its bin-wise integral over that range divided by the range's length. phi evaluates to 19.7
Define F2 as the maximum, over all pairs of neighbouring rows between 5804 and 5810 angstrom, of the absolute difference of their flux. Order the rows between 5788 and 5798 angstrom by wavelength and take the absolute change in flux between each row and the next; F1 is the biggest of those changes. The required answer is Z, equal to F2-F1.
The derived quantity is 0.33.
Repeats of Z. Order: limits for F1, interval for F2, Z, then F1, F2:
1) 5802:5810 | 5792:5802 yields -0.24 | 0.59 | 0.35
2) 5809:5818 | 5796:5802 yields -0.18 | 0.53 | 0.35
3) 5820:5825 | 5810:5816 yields 0.22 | 0.31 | 0.53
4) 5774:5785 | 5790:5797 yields -0.19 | 0.23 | 0.04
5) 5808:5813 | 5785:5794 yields -0.25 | 0.53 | 0.28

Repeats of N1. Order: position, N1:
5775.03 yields 400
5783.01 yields 386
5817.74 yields 411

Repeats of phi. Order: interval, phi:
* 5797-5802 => 20.8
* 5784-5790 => 20.4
